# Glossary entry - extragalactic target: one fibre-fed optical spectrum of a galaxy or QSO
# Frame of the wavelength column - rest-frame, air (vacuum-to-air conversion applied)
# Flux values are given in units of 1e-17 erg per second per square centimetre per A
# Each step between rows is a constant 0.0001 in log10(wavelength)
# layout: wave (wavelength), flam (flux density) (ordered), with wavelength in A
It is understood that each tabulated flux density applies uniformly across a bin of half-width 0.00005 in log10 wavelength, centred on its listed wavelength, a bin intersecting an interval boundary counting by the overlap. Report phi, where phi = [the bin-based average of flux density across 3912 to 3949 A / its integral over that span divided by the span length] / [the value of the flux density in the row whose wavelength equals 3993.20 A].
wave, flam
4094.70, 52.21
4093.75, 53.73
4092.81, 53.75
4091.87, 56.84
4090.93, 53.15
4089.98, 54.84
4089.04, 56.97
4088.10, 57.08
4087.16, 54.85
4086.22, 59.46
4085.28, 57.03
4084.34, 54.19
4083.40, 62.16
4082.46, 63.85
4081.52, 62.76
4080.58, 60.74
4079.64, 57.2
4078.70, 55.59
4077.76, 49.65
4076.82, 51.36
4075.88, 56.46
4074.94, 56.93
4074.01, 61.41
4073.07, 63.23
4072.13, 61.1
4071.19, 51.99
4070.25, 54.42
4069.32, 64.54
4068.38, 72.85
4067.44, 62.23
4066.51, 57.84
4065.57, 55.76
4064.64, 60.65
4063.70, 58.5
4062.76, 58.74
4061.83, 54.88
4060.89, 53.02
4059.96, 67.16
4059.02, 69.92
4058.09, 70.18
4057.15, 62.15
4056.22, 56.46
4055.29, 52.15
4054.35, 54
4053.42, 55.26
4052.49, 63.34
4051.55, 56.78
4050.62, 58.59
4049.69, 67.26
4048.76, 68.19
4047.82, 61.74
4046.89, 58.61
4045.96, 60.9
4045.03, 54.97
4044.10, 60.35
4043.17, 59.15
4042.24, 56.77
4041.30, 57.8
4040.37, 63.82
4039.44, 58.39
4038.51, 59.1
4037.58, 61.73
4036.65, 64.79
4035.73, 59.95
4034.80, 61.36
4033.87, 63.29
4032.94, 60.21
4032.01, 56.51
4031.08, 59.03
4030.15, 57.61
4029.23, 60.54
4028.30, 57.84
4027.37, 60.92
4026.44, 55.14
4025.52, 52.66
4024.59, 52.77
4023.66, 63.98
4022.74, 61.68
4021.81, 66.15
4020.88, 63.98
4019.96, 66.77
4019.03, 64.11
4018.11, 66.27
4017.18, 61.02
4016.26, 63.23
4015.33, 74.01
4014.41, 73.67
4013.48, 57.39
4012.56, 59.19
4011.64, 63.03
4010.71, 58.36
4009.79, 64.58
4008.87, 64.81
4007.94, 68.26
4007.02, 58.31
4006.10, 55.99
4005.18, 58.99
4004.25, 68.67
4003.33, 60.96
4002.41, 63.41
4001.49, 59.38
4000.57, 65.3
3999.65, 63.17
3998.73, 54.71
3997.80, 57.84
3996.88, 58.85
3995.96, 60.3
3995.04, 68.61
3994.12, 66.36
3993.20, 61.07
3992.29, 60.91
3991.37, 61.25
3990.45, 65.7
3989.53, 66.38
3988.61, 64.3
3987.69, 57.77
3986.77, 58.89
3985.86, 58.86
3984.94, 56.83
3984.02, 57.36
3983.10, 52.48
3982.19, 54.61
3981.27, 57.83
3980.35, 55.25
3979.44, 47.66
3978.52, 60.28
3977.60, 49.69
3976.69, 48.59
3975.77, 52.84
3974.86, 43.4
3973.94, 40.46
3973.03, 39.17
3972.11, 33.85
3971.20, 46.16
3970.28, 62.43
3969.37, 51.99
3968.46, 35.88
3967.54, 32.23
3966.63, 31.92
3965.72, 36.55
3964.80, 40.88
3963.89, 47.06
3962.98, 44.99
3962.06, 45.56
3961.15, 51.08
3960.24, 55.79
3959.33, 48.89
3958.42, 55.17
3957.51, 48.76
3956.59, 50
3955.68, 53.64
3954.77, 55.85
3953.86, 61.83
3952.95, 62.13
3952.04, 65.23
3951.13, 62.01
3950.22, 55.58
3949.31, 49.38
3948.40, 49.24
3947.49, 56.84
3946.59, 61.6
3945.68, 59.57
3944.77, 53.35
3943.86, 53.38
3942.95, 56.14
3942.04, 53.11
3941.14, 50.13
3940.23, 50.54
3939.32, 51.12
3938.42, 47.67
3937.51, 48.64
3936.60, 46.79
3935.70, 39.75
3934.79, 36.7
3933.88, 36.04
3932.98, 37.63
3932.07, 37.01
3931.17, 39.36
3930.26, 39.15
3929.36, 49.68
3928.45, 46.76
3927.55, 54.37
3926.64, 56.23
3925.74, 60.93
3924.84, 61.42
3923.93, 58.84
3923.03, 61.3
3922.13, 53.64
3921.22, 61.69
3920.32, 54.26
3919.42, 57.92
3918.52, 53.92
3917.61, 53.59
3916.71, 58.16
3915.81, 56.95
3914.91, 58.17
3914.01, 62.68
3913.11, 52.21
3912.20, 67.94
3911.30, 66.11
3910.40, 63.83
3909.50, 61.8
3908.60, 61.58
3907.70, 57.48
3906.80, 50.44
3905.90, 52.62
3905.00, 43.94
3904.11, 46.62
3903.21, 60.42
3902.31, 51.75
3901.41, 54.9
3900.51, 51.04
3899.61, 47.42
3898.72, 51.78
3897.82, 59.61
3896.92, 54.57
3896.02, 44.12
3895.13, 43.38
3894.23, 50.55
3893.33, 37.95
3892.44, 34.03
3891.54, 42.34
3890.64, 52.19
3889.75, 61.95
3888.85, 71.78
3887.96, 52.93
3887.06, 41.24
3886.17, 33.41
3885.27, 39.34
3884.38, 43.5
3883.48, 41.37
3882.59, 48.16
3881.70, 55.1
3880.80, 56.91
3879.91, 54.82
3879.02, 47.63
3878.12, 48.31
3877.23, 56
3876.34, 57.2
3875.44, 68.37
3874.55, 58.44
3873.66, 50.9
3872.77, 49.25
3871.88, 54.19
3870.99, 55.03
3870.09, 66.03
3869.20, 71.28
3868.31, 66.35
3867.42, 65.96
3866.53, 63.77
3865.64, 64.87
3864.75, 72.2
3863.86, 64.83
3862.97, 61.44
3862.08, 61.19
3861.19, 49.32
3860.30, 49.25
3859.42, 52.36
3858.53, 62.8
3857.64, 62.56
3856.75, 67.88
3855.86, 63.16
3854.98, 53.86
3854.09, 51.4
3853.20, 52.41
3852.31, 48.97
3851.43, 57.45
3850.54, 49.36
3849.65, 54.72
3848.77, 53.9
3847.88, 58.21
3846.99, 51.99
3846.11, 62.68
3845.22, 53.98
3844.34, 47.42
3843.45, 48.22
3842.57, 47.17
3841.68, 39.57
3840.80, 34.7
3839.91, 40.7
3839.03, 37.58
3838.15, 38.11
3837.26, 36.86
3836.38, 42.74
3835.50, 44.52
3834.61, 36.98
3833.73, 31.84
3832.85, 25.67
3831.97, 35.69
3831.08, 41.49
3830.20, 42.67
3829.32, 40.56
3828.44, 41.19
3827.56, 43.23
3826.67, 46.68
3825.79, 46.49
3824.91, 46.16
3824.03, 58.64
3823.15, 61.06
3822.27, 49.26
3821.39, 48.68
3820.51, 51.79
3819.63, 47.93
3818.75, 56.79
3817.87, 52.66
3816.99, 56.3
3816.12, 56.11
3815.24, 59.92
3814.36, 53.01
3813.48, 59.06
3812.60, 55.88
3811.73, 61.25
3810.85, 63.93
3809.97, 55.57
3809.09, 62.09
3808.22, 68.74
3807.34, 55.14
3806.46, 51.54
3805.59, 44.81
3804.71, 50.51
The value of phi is 0.85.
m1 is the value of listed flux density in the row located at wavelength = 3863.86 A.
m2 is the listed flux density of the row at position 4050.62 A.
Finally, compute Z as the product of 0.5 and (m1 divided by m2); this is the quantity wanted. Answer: 0.55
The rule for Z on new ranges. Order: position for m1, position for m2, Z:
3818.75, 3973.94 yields 0.70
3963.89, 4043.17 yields 0.40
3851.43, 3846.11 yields 0.46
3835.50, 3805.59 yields 0.50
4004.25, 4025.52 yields 0.65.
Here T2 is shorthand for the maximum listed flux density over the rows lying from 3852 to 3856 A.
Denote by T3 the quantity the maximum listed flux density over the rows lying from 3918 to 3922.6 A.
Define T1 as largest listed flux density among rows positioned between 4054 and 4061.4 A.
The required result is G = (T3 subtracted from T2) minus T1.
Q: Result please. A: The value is -69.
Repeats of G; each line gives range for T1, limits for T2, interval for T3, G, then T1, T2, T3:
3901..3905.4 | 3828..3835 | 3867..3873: -89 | 60.42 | 42.67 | 71.28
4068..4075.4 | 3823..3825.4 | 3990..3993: -77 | 72.85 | 61.06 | 65.7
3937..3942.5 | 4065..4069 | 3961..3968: -31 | 53.11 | 72.85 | 51.08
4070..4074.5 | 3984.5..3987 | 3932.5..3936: -44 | 63.23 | 58.89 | 39.75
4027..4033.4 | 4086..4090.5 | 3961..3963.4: -53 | 60.92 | 59.46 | 51.08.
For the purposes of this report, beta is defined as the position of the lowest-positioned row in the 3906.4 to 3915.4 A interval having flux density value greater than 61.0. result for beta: 3908.60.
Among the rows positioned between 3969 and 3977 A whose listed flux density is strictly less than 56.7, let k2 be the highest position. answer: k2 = 3976.69 A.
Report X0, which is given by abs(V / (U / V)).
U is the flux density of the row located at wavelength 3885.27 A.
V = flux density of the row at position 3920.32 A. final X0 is 75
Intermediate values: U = 39.34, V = 54.26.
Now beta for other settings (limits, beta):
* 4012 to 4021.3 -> 4014.41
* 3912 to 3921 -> 3912.20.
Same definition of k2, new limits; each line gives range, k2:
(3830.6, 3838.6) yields 3838.15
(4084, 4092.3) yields 4090.93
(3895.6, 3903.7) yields 3902.31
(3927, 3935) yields 3934.79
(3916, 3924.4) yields 3922.13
